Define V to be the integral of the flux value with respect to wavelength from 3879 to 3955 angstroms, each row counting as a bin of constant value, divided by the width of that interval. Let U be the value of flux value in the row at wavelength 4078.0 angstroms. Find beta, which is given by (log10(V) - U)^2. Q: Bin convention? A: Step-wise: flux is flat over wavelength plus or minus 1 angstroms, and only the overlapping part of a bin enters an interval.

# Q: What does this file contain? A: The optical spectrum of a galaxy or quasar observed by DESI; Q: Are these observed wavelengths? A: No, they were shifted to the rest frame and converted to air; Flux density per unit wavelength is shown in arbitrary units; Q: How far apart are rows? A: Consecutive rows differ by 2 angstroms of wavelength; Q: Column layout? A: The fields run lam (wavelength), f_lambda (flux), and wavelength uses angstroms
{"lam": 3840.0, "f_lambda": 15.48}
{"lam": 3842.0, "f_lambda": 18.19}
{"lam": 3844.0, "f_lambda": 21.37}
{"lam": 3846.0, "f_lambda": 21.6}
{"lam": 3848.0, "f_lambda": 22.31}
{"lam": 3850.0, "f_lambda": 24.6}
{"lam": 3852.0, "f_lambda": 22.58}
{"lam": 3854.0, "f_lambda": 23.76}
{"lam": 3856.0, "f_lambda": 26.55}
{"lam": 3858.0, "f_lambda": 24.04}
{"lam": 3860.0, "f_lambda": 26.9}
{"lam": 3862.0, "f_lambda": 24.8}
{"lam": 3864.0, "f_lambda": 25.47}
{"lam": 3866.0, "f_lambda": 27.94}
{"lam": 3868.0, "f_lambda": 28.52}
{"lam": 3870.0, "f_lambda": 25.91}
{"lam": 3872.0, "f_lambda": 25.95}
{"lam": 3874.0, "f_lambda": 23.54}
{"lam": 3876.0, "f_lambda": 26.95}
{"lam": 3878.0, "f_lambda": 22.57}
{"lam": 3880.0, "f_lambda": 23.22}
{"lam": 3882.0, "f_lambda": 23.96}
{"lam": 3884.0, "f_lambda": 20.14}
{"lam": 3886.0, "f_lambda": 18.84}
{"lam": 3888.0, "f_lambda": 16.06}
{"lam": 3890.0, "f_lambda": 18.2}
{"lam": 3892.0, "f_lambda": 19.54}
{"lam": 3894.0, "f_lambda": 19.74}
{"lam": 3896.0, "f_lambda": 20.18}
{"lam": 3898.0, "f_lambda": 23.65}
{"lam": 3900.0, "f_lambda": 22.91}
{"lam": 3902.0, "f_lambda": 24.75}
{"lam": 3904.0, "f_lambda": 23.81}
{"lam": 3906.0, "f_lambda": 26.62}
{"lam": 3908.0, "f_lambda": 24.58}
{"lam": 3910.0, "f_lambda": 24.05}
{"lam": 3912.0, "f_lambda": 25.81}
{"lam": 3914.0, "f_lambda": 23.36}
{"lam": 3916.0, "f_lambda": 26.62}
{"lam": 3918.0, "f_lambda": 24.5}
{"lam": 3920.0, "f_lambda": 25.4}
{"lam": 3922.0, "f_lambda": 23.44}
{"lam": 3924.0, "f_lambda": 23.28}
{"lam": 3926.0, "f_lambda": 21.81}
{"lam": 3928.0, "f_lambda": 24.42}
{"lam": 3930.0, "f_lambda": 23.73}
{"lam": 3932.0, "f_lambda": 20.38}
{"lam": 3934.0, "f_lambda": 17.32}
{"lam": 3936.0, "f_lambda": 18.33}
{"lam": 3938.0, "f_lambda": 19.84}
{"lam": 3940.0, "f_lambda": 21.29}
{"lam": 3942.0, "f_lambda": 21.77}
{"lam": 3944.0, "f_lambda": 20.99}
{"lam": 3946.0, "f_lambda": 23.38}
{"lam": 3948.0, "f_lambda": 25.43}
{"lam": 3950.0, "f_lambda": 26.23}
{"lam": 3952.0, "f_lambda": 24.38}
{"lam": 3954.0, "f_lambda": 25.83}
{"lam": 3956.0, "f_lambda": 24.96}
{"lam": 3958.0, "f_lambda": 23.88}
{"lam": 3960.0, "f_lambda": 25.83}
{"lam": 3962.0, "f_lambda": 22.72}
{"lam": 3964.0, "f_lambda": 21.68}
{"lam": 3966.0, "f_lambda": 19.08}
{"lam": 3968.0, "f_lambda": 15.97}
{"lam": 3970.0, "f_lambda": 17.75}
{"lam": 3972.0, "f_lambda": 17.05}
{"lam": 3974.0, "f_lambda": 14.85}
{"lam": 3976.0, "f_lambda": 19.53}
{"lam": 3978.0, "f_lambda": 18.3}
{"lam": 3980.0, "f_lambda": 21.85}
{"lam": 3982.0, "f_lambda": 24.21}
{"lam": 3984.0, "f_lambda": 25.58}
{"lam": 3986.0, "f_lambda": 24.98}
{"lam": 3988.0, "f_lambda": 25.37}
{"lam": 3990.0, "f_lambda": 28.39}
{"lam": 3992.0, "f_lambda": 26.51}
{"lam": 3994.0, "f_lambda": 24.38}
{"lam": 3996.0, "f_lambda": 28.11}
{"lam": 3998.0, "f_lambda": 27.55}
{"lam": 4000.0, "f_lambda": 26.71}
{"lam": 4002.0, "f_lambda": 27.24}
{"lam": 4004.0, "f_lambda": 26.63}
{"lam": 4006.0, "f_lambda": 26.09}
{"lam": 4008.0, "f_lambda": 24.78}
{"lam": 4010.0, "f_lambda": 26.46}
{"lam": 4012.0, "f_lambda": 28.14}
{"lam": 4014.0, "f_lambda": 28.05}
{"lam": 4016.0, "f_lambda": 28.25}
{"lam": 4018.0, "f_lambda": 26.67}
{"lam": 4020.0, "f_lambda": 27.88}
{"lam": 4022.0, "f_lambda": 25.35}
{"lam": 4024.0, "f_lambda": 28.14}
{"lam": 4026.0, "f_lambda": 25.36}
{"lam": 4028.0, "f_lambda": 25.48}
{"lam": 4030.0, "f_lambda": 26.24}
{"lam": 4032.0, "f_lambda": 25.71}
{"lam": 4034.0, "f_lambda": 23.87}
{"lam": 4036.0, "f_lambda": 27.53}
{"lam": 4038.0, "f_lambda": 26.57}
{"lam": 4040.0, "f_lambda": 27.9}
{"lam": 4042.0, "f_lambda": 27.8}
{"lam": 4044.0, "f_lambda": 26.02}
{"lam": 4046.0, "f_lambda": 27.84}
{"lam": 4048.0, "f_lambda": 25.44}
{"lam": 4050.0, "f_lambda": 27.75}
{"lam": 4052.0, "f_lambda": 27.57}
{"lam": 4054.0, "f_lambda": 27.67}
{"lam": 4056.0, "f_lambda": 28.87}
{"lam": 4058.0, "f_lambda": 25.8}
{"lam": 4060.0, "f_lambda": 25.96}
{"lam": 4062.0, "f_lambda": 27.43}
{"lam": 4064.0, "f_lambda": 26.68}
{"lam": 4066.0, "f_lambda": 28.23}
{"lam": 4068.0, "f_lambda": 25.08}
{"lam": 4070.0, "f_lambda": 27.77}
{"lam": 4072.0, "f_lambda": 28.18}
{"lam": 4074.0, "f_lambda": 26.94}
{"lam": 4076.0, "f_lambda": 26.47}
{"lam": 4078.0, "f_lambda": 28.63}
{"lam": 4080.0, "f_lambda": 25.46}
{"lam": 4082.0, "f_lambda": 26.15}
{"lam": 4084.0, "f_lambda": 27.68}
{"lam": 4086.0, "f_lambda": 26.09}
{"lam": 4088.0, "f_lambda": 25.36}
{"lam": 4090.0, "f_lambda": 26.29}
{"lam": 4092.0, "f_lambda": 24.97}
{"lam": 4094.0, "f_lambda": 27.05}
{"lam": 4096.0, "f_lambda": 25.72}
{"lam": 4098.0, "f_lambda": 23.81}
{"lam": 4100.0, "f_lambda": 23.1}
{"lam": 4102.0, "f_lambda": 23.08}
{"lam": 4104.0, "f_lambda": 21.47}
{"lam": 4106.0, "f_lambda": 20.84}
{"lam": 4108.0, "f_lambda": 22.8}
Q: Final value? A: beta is 744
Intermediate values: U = 28.63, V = 22.6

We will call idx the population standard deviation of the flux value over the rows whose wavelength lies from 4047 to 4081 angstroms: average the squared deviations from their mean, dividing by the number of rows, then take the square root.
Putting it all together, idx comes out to 1.2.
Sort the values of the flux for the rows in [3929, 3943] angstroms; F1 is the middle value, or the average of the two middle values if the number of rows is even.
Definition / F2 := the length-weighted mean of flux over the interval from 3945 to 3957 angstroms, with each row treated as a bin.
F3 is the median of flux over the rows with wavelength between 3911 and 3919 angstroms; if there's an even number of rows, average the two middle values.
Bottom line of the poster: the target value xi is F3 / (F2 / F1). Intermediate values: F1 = 20.4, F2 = 25.0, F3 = 25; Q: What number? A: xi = 20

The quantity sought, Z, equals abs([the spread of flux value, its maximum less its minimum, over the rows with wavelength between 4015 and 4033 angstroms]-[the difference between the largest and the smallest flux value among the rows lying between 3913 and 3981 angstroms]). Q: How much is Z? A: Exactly 9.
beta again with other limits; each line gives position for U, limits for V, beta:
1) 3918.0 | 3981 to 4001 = 533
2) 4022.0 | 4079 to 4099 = 573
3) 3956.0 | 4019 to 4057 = 554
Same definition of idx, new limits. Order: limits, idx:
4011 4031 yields 1.2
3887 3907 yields 3.1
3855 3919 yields 3.0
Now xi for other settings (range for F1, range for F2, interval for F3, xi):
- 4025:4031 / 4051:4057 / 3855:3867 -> 24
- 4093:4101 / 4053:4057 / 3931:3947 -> 18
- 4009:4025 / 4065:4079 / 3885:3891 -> 19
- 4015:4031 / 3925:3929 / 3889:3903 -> 23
